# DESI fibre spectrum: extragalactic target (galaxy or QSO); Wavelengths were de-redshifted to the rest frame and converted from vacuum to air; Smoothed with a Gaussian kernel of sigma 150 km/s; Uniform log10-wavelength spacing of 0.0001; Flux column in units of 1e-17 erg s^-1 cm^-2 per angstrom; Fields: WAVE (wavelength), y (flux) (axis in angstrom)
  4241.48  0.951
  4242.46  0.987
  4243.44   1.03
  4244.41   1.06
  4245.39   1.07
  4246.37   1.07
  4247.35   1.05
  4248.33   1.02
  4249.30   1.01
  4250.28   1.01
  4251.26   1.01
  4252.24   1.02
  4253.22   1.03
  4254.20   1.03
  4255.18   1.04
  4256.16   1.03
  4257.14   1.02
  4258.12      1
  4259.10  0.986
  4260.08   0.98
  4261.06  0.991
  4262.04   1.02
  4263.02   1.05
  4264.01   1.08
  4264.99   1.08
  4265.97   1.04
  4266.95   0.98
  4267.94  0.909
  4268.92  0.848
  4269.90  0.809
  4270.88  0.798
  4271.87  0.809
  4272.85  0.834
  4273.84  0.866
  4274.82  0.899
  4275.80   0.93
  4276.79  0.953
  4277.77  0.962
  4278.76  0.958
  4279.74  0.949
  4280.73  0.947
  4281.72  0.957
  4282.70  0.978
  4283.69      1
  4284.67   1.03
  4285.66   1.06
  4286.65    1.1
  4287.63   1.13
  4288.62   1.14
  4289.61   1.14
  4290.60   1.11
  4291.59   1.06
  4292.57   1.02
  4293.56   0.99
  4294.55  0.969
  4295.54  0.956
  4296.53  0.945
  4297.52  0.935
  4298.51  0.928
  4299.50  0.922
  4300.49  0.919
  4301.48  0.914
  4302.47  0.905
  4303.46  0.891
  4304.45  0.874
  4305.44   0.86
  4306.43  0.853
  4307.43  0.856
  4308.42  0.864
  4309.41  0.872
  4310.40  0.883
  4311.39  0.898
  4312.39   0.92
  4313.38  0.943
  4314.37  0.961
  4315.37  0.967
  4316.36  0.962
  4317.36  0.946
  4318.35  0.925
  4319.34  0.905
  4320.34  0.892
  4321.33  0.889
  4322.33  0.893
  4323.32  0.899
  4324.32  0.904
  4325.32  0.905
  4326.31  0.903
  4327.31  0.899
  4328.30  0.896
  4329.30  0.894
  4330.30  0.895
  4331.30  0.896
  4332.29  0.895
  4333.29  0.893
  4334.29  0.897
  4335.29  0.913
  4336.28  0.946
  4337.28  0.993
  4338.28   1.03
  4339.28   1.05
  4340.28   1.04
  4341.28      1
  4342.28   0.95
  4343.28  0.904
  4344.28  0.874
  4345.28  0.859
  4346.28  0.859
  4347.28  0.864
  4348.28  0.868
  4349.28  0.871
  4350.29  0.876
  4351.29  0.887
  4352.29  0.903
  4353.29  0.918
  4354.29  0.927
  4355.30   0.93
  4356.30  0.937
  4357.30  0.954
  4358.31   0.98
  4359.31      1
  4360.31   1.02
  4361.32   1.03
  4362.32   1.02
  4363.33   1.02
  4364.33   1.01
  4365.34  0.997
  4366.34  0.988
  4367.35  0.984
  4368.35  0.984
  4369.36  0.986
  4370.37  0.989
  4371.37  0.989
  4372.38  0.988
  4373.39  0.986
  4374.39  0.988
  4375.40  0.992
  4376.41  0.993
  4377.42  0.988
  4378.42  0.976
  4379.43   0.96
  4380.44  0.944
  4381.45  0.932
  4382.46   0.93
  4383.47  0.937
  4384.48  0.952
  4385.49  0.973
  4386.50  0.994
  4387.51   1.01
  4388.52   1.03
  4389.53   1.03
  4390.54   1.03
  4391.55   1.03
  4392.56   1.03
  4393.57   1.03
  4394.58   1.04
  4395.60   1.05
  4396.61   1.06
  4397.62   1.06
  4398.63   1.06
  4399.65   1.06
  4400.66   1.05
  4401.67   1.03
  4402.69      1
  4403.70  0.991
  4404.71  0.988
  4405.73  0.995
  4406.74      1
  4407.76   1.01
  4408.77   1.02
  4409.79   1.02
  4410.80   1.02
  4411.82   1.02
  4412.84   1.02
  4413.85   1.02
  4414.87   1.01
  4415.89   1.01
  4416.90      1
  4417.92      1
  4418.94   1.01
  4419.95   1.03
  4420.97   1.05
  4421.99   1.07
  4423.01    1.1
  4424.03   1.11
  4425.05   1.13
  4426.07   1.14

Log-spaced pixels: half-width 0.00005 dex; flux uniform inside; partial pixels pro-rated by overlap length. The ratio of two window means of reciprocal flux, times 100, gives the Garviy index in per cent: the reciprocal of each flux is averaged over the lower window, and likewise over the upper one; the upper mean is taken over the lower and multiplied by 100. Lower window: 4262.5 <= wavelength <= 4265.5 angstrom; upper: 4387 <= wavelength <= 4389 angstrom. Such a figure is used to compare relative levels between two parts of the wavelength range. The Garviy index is 105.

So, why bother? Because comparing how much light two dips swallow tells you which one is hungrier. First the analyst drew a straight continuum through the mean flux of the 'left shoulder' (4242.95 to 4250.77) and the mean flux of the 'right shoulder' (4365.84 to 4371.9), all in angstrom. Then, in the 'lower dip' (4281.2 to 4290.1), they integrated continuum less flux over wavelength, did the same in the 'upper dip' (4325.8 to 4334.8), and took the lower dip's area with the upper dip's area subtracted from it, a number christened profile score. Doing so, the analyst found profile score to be -1.3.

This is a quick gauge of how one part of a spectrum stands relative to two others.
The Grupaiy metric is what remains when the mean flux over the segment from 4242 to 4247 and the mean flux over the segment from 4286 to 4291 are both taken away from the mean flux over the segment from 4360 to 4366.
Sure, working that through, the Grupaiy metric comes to -1.15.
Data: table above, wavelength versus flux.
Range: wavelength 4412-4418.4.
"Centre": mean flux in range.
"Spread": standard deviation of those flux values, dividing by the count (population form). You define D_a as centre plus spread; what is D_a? 1.02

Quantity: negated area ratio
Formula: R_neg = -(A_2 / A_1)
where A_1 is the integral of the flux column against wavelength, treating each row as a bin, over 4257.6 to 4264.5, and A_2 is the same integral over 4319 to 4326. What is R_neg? -0.90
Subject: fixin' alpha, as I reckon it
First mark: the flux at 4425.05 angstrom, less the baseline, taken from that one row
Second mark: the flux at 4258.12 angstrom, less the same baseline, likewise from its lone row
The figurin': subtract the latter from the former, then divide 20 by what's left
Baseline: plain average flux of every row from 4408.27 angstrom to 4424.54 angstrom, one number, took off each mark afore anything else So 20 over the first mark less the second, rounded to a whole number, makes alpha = 154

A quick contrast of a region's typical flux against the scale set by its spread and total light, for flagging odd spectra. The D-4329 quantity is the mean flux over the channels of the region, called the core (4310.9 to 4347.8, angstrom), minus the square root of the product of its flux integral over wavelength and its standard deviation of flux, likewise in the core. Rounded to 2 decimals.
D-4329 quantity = -0.36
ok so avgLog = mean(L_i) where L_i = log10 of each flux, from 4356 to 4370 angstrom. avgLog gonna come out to 0.00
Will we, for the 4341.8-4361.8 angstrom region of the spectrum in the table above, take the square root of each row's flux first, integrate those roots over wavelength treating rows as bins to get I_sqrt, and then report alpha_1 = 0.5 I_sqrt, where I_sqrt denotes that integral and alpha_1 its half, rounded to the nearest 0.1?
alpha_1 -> 9.6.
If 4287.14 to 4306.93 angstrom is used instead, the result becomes 9.7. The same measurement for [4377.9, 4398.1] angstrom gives 10.1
